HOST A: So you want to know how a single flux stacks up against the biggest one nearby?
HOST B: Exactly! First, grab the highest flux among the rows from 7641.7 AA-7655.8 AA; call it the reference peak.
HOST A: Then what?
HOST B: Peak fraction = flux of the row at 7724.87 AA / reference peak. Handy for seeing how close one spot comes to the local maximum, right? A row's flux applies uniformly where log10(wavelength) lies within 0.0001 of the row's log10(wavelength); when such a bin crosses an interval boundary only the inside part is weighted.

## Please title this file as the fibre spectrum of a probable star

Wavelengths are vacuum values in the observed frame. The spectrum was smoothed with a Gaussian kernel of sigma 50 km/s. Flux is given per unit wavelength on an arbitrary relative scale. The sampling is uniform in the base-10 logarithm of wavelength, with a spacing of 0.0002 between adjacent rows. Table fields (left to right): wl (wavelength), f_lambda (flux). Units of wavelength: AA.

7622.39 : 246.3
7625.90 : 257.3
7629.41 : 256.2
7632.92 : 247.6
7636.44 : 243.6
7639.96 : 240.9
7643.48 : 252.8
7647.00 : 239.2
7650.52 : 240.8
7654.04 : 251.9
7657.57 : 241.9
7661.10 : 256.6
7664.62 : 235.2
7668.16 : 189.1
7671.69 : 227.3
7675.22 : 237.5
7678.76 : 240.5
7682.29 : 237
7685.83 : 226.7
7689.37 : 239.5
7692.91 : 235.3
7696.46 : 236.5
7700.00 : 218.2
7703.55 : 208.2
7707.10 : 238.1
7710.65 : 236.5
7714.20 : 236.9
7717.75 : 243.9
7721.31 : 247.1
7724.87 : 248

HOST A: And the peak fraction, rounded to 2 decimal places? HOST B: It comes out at 0.98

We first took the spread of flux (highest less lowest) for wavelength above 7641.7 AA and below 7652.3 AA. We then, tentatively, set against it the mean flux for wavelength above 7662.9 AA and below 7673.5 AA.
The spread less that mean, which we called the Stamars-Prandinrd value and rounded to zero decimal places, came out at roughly -204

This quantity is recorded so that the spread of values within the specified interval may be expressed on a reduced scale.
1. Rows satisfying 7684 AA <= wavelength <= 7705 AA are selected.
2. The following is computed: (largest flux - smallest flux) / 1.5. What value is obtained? 21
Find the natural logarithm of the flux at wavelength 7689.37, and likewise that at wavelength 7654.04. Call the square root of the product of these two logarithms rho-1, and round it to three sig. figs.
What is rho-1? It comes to 5.50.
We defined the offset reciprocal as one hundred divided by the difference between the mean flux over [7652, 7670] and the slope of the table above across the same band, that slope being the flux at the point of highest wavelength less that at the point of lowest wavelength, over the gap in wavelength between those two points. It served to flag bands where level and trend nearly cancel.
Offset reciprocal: 0.418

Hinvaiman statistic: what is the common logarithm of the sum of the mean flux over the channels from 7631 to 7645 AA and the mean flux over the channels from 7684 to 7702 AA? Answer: 2.68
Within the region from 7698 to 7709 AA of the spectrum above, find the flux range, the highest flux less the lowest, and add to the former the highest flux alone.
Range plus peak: 268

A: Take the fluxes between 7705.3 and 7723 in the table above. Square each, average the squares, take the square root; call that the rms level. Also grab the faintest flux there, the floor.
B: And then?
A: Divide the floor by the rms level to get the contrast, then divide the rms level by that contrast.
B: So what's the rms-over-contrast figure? 245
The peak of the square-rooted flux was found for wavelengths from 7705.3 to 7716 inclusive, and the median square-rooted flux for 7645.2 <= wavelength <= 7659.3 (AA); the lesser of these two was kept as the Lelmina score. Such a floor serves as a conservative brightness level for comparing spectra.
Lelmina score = 15.4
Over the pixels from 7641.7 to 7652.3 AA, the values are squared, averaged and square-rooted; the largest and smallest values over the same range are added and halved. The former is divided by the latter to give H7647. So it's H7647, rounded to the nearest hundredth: 0.99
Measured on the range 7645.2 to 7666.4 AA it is 0.99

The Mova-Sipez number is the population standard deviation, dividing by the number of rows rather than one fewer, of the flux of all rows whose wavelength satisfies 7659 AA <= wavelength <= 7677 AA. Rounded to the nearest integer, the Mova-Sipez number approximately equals 22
